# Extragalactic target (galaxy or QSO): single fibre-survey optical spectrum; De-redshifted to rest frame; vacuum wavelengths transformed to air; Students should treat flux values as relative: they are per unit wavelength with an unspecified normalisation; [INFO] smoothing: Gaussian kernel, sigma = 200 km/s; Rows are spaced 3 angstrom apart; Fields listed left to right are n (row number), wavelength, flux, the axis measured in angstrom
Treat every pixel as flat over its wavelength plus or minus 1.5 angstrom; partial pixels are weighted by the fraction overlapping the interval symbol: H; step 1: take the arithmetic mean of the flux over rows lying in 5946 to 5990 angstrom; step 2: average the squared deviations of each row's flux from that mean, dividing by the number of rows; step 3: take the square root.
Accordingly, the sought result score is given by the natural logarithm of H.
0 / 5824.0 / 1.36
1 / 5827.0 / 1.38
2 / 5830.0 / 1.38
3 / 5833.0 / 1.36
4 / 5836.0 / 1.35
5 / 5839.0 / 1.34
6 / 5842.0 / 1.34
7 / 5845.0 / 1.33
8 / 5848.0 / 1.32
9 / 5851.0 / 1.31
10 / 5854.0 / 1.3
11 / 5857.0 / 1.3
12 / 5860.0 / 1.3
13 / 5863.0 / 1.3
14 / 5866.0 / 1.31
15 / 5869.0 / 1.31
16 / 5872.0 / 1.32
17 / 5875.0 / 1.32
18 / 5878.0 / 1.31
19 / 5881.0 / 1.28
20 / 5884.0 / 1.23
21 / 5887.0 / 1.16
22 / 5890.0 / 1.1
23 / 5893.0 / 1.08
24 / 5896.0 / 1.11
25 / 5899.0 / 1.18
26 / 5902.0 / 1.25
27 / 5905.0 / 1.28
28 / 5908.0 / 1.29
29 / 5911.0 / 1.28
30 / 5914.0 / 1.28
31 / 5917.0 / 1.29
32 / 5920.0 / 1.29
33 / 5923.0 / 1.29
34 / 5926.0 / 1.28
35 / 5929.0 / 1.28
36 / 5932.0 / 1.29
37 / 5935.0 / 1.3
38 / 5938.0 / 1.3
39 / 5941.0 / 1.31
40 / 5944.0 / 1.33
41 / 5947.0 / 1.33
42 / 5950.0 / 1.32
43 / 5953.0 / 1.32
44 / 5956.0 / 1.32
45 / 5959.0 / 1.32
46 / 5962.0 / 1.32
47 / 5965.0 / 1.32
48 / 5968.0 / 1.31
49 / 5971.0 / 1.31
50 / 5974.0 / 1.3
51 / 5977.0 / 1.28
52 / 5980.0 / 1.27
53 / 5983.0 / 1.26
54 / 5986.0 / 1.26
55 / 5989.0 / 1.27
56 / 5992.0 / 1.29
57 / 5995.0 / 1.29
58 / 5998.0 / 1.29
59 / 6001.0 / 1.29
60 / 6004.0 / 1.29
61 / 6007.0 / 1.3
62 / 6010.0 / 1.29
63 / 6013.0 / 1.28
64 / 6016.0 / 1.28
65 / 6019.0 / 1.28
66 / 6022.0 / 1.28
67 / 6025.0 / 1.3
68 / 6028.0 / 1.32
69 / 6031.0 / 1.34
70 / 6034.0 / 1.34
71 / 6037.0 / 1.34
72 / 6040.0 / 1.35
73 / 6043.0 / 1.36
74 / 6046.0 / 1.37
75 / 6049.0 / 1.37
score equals -3.7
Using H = 0.024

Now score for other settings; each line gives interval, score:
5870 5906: -2.5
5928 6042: -3.8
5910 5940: -4.9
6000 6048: -3.5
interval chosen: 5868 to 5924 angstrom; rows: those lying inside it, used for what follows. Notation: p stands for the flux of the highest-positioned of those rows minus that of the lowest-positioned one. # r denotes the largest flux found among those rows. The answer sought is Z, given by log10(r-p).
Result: 0.127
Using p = -0.02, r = 1.32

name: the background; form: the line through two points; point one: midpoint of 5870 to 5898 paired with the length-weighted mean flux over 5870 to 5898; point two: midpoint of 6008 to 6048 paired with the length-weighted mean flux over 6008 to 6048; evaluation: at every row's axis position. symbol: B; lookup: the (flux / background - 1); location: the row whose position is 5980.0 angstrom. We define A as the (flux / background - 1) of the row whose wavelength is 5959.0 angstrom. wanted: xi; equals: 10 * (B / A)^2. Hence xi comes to 1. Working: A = 0.04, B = -0.010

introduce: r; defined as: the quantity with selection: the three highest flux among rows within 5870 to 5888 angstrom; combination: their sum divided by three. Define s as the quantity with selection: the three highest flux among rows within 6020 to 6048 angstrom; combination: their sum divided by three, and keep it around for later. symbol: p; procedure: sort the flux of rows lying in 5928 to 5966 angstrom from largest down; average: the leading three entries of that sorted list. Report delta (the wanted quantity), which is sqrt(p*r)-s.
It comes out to -0.04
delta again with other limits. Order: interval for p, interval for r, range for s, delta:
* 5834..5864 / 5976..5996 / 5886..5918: 0.03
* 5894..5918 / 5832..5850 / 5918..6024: -0.01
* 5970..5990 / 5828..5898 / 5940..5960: 0.00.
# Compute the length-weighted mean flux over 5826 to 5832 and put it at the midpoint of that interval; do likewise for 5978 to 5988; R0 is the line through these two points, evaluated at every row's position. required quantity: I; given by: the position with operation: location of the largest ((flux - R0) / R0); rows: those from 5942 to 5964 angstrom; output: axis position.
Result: 5962.0 angstrom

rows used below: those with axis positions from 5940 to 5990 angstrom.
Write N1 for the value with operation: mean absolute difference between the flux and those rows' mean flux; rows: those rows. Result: 0.021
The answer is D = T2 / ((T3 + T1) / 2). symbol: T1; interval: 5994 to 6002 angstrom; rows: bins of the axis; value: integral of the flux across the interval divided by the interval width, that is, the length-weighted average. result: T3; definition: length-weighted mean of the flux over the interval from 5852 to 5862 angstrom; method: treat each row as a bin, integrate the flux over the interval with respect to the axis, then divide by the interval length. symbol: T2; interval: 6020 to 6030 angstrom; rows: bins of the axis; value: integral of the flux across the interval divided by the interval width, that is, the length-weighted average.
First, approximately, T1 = 1.29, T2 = 1.30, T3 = 1.30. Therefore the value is 1.004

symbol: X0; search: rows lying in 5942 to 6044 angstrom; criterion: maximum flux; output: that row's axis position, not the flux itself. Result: 6043.0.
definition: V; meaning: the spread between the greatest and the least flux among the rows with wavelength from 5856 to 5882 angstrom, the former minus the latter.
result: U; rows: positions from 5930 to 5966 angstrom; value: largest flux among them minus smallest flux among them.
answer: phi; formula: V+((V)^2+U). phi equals 0.08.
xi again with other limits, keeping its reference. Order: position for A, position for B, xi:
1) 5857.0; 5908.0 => 3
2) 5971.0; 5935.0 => 23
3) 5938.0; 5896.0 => 59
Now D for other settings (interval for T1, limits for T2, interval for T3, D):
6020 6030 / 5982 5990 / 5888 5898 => 1.050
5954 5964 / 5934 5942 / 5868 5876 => 0.988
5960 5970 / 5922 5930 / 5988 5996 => 0.987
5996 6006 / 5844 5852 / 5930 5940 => 1.020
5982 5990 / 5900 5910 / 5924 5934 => 0.996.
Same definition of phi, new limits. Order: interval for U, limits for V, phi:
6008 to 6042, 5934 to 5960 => 0.10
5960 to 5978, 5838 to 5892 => 0.34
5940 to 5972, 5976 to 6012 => 0.06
